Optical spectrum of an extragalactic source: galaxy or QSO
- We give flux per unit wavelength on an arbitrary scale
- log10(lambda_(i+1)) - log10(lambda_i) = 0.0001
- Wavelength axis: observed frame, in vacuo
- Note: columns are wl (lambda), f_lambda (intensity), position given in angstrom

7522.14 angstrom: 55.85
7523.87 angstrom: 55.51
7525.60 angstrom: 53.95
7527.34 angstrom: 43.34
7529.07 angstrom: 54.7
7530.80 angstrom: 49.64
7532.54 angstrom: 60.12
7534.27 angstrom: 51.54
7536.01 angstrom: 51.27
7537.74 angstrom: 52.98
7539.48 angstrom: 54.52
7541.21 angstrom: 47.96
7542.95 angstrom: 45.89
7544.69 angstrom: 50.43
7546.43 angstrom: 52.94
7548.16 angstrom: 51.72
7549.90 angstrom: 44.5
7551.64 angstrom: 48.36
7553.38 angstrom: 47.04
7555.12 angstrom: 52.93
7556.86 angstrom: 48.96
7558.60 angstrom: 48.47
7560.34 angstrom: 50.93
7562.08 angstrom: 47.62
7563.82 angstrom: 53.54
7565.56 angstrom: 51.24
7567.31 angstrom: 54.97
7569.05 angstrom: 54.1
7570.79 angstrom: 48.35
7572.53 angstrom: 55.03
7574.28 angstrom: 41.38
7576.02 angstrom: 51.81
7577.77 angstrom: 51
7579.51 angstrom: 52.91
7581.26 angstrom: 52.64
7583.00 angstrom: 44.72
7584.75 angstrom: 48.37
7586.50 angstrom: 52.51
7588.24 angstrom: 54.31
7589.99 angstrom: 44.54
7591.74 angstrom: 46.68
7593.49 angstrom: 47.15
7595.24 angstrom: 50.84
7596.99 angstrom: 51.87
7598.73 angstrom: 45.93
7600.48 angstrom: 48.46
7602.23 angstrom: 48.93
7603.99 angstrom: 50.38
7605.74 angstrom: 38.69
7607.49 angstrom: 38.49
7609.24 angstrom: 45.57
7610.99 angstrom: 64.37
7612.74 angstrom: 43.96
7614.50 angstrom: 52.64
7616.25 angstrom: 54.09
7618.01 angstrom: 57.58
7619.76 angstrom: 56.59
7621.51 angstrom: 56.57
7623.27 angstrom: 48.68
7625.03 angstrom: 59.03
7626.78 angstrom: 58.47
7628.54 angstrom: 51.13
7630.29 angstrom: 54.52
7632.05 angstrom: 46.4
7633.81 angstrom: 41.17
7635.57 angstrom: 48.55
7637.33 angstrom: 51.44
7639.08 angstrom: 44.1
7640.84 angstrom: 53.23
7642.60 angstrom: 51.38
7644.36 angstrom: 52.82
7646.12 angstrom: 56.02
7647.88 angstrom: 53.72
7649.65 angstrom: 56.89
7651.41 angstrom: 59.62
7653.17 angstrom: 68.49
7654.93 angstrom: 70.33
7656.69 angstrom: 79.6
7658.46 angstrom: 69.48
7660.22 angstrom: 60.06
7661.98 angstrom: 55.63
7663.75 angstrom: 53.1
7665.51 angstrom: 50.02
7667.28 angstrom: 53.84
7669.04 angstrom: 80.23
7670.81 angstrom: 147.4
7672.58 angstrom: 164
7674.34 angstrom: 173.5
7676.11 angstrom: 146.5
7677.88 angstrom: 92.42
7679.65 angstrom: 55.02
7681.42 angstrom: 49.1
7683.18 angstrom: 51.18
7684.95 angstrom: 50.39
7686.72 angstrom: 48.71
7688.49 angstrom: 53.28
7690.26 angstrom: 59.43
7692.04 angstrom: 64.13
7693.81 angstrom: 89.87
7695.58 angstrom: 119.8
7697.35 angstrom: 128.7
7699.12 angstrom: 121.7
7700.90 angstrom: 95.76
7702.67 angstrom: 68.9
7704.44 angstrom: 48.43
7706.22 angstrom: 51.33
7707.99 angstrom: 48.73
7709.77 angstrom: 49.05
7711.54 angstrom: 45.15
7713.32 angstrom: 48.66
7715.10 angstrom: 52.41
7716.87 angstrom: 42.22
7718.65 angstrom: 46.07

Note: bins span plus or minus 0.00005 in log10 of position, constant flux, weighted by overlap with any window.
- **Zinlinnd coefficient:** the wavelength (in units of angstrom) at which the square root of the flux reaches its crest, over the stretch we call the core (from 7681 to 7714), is 7697.35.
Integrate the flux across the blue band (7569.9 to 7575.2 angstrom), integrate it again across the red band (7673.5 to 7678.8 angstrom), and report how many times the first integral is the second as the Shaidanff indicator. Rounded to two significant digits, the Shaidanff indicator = 0.35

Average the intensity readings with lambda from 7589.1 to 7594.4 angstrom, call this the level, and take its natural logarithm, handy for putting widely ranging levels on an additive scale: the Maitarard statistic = 3.83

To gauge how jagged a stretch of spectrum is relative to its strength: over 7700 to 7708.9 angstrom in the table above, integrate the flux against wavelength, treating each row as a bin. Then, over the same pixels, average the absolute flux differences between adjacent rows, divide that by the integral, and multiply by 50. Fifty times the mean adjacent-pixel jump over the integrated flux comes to 1.2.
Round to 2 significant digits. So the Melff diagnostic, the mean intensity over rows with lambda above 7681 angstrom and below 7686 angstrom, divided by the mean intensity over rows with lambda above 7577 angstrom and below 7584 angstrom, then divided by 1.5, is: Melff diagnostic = 0.67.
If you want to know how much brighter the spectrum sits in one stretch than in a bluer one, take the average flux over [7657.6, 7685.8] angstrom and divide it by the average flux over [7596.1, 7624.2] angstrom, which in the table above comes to 1.68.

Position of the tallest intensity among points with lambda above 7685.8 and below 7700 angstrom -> 7697.35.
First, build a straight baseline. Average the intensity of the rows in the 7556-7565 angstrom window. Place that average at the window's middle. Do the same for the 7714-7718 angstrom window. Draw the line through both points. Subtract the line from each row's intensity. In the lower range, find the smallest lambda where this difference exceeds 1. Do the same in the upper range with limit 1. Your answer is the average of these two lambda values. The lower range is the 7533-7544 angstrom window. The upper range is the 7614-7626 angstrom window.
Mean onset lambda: 7574.4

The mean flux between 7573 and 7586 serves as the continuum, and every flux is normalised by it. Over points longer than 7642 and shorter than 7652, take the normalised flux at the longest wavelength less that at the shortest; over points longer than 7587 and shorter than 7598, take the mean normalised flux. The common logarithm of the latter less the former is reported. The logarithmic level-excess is -0.08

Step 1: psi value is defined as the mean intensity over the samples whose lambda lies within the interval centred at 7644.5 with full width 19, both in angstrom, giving 54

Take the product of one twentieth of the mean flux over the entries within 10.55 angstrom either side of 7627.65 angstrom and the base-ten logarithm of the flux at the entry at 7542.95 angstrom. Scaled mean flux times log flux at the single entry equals 4.4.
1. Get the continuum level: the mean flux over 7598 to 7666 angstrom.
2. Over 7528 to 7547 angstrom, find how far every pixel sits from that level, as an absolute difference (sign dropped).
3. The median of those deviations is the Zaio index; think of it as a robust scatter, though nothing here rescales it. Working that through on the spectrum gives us 2.5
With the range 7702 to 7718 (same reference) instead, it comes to 5.1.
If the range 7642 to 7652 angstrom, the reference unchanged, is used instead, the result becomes 2.3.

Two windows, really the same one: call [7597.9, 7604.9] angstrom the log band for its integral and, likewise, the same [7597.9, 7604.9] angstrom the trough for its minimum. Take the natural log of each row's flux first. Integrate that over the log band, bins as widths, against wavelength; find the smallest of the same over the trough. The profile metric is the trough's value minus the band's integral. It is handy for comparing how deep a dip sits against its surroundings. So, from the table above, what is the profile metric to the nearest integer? -23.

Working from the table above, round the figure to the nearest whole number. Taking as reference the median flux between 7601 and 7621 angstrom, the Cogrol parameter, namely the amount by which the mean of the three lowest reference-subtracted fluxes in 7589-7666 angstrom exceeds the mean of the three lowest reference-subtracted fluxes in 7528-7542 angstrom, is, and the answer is -10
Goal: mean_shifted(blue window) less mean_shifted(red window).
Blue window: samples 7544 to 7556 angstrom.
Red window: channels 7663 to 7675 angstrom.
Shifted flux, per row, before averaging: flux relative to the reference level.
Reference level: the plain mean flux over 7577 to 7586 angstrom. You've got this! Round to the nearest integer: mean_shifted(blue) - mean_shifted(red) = -53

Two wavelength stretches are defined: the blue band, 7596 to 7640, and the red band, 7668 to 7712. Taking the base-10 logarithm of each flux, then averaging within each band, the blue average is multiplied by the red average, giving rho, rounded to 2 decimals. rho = 3.19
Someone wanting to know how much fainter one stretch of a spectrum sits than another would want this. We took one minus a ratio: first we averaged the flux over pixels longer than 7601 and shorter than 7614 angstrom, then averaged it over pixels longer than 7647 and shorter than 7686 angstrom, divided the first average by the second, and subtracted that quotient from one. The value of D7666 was 0.40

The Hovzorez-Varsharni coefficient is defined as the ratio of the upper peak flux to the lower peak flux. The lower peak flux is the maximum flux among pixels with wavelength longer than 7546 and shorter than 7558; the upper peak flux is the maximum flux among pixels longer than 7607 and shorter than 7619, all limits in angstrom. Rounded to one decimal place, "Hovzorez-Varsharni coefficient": 1.2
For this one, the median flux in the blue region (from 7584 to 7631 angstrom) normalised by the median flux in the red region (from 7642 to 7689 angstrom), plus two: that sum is 2.91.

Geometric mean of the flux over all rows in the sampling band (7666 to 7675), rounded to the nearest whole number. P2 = 113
